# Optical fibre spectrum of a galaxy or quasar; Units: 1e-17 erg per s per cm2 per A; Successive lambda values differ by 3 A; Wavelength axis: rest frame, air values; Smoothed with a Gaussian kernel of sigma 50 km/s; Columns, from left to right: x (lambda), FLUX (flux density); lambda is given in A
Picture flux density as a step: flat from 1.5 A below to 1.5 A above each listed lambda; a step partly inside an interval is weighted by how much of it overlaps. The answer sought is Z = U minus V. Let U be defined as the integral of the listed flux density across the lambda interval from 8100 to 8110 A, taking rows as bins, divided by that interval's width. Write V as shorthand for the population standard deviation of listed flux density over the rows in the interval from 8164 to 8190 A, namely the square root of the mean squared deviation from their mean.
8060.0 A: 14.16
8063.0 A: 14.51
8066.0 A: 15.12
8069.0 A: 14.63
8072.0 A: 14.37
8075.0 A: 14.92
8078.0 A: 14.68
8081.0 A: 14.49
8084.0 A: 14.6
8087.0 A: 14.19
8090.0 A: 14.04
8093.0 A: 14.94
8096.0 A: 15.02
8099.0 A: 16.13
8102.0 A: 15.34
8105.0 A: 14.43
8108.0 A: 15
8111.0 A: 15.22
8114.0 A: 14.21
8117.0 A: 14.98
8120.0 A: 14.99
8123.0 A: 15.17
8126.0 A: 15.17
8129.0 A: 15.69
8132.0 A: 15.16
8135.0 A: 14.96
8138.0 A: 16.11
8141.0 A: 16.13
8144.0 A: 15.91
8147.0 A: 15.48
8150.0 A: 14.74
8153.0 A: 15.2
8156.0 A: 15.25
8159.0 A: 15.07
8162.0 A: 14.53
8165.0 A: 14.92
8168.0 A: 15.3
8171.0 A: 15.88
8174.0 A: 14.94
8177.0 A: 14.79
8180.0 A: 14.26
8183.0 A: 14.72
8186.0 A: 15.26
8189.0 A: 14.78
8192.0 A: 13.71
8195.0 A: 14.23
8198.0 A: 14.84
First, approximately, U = 15.0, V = 0.43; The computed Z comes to 14.6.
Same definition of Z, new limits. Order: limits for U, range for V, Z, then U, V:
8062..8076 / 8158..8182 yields 14.3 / 14.7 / 0.46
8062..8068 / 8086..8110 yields 14.2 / 14.8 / 0.63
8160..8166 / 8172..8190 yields 14.4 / 14.7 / 0.30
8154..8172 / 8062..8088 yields 14.9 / 15.1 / 0.26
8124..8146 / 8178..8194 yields 15.1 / 15.6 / 0.52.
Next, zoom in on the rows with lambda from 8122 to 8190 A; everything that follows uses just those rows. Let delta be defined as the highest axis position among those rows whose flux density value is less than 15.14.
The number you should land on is 8189.0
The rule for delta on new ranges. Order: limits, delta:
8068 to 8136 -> 8135.0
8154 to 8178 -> 8177.0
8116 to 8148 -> 8135.0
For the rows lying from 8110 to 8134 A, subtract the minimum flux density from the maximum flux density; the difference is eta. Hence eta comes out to 1.5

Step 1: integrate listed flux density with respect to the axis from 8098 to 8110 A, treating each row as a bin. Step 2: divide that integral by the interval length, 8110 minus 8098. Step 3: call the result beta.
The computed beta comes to 15.2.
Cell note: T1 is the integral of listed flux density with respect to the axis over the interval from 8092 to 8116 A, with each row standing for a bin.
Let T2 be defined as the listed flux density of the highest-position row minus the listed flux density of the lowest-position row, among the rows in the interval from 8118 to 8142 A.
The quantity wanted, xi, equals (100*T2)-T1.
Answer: -247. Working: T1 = 361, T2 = 1.1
